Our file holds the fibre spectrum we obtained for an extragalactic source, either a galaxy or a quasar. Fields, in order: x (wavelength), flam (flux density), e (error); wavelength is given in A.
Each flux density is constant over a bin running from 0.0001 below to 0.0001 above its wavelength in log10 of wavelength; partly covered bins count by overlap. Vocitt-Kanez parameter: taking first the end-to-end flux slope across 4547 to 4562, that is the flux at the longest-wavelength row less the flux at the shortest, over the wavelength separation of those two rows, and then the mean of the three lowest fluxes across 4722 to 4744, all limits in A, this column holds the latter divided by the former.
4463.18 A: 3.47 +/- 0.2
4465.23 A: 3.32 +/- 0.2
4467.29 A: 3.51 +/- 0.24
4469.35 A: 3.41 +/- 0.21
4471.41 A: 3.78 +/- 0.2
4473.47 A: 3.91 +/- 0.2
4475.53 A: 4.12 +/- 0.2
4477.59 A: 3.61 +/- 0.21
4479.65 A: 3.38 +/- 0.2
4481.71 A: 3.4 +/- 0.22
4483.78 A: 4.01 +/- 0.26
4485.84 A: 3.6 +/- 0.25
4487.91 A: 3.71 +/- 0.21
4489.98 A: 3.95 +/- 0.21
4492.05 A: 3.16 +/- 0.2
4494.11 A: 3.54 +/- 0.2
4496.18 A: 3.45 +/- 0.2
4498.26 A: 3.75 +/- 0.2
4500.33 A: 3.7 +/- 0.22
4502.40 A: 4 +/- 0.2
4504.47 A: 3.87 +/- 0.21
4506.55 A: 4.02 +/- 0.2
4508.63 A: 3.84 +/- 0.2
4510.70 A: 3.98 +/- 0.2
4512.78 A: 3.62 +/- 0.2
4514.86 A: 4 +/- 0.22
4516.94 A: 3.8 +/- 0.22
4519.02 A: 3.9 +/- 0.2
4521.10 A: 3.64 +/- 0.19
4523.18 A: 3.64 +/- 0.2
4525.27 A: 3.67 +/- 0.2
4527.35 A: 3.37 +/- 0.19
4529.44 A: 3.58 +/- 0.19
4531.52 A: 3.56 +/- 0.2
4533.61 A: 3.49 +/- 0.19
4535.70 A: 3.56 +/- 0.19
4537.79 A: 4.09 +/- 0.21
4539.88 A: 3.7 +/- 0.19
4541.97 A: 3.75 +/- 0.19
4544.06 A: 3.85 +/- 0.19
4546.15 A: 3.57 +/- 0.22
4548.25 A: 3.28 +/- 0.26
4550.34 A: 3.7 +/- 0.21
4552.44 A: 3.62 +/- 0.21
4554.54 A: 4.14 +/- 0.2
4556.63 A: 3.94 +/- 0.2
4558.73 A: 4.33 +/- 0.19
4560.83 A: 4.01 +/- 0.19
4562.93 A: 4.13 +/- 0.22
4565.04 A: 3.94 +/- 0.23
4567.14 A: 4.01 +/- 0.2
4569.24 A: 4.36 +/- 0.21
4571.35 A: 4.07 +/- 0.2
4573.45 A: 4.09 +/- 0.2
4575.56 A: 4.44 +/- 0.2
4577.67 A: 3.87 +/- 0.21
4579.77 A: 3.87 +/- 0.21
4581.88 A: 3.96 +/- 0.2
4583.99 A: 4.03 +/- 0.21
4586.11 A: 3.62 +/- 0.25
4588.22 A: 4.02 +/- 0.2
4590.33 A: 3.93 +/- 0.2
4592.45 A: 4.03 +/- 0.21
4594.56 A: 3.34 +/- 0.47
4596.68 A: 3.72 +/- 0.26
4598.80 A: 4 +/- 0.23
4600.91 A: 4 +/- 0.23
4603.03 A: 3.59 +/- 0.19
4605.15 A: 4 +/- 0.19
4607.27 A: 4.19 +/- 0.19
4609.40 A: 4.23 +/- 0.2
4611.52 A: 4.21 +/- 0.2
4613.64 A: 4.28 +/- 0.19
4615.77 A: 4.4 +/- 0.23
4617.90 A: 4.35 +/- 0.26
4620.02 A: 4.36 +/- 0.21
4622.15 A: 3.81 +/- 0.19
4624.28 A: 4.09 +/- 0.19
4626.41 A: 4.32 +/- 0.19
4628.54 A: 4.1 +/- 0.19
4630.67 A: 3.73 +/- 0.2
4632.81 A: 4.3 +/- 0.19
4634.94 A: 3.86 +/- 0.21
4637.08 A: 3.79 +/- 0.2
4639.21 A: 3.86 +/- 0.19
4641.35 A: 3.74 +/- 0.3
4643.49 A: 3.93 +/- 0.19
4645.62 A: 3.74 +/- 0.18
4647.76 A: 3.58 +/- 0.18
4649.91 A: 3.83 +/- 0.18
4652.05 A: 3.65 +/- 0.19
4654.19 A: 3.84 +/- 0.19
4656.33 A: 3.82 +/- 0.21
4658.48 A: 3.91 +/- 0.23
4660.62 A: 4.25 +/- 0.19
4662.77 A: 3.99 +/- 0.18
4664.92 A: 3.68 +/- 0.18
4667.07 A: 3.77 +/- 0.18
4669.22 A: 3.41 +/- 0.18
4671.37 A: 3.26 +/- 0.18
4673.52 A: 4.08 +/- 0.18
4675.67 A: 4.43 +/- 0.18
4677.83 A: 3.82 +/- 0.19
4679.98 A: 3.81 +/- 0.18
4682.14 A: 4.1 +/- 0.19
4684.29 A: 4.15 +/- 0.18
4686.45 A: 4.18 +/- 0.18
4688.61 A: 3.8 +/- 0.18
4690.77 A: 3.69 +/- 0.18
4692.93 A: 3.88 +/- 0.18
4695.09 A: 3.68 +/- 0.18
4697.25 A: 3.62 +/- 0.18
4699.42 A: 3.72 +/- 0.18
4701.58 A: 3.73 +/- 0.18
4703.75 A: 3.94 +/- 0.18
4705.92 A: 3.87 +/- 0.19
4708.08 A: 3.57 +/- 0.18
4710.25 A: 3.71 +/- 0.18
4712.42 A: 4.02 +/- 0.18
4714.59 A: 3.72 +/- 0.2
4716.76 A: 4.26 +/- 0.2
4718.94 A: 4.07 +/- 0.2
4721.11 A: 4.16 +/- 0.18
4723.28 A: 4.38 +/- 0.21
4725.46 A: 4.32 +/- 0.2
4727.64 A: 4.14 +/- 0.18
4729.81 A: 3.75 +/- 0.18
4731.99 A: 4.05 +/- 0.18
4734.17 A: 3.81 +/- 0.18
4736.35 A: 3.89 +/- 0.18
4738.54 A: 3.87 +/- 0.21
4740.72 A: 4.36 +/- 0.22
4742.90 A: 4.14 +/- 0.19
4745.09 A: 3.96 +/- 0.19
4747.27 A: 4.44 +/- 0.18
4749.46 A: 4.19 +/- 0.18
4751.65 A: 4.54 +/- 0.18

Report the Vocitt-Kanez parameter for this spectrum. 66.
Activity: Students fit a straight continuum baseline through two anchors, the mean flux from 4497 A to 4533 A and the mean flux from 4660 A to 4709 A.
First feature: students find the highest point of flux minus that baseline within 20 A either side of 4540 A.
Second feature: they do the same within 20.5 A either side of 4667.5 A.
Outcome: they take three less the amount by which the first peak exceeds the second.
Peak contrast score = 3.04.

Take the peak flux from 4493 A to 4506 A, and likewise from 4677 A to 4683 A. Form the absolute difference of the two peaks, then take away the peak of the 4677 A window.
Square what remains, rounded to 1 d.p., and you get 16.0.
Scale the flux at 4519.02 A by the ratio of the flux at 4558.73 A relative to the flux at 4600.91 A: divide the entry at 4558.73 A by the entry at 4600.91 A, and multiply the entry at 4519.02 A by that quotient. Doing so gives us 4.22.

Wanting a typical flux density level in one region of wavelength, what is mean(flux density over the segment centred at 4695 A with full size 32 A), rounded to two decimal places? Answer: 3.83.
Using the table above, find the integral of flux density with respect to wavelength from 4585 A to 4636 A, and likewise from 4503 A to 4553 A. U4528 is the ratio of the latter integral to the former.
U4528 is 0.91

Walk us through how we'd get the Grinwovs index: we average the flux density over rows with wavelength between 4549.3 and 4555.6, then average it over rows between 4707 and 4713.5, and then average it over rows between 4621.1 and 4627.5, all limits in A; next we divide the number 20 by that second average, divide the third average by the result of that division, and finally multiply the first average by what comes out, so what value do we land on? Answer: 2.93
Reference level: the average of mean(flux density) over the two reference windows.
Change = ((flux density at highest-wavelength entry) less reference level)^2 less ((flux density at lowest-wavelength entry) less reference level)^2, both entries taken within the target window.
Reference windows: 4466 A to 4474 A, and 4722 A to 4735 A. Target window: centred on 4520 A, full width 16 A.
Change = 0.18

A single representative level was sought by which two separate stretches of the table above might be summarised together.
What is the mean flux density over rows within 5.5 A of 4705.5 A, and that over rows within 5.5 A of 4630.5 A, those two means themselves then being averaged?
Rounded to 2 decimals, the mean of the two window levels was 3.91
